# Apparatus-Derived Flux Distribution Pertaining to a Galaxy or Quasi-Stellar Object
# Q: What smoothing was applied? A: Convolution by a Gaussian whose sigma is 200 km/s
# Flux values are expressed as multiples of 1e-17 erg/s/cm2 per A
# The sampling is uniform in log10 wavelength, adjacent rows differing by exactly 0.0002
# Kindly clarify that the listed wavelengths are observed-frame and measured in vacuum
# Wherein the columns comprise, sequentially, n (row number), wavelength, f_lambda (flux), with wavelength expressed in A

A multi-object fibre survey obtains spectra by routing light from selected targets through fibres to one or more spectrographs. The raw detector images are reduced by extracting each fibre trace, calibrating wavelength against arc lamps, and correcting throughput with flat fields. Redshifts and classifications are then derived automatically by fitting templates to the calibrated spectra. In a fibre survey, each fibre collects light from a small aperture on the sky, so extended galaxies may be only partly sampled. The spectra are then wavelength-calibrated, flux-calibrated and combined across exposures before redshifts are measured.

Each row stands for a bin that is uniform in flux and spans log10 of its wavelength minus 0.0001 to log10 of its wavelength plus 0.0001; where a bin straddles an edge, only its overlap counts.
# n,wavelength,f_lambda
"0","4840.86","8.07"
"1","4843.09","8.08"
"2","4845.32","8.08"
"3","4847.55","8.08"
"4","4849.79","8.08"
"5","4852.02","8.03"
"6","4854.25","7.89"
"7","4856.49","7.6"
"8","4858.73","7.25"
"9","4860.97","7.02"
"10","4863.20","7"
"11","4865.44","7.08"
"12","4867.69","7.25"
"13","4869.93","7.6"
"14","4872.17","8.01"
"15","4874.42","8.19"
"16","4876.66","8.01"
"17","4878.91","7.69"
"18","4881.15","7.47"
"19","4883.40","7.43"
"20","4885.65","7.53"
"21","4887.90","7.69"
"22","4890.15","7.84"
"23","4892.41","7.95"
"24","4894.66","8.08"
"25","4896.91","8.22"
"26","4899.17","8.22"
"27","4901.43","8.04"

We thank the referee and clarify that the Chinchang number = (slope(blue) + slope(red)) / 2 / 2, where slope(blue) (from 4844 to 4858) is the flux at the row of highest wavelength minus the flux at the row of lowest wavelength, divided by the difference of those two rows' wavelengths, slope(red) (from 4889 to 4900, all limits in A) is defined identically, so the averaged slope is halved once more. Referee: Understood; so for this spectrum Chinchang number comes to 0.000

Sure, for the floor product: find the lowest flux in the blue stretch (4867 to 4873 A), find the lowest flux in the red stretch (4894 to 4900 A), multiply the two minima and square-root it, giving 7.65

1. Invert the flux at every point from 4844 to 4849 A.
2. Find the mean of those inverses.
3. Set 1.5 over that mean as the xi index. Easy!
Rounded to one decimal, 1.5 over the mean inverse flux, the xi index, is 12.1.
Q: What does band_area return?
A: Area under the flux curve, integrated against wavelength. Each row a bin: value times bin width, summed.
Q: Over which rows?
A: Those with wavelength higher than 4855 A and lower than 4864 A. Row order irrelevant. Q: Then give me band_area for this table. 65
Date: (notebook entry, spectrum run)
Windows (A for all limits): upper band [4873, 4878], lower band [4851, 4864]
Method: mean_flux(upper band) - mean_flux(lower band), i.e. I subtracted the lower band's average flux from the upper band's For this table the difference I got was 0.6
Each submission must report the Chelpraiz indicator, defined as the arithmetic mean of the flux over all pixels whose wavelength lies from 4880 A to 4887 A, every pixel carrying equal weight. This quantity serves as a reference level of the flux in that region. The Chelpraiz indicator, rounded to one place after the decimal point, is 7.5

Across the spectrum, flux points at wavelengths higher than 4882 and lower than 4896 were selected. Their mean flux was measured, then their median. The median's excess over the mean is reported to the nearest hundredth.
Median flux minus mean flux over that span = 0.01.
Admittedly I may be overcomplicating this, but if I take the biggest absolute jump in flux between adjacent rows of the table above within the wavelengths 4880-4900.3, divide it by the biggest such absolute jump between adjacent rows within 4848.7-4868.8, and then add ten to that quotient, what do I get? 10.46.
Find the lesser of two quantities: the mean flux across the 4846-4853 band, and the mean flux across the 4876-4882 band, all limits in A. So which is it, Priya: 7.72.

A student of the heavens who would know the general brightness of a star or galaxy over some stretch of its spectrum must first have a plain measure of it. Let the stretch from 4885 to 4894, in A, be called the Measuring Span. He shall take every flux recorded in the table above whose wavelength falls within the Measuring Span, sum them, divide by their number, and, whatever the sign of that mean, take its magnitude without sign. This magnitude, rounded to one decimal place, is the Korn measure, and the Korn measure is 7.8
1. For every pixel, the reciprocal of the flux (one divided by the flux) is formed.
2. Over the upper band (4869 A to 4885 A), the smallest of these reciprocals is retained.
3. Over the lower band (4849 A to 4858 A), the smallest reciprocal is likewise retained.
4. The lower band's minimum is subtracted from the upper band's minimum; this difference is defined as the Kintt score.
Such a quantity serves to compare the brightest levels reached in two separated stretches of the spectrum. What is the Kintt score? -0.0017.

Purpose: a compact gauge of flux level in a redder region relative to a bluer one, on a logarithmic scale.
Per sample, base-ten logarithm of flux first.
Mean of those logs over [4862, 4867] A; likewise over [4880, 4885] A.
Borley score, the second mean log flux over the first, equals 1.029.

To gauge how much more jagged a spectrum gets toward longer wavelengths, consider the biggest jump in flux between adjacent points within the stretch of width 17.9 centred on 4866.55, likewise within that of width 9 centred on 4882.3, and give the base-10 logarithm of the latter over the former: -0.270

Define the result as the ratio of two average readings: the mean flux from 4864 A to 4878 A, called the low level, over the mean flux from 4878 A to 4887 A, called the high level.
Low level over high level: 1.02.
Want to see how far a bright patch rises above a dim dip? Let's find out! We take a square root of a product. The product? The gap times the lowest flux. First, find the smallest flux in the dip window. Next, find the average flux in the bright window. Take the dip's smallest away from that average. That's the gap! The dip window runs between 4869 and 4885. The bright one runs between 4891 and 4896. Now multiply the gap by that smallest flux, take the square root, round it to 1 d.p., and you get 2.1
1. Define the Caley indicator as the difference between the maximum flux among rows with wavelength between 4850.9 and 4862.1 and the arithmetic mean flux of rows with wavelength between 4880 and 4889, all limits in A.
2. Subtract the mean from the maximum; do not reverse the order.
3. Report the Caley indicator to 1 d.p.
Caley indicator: 0.5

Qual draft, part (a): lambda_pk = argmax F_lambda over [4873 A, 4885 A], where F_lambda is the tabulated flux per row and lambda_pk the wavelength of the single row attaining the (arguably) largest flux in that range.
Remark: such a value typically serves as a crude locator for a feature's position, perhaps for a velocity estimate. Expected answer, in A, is 4874.42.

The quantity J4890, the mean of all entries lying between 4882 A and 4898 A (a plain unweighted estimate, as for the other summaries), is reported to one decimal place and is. 7.8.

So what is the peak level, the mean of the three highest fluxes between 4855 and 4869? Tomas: 7.37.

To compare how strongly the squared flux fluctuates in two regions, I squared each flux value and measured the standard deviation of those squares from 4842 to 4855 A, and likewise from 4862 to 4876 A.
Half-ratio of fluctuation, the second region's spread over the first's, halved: 3.10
